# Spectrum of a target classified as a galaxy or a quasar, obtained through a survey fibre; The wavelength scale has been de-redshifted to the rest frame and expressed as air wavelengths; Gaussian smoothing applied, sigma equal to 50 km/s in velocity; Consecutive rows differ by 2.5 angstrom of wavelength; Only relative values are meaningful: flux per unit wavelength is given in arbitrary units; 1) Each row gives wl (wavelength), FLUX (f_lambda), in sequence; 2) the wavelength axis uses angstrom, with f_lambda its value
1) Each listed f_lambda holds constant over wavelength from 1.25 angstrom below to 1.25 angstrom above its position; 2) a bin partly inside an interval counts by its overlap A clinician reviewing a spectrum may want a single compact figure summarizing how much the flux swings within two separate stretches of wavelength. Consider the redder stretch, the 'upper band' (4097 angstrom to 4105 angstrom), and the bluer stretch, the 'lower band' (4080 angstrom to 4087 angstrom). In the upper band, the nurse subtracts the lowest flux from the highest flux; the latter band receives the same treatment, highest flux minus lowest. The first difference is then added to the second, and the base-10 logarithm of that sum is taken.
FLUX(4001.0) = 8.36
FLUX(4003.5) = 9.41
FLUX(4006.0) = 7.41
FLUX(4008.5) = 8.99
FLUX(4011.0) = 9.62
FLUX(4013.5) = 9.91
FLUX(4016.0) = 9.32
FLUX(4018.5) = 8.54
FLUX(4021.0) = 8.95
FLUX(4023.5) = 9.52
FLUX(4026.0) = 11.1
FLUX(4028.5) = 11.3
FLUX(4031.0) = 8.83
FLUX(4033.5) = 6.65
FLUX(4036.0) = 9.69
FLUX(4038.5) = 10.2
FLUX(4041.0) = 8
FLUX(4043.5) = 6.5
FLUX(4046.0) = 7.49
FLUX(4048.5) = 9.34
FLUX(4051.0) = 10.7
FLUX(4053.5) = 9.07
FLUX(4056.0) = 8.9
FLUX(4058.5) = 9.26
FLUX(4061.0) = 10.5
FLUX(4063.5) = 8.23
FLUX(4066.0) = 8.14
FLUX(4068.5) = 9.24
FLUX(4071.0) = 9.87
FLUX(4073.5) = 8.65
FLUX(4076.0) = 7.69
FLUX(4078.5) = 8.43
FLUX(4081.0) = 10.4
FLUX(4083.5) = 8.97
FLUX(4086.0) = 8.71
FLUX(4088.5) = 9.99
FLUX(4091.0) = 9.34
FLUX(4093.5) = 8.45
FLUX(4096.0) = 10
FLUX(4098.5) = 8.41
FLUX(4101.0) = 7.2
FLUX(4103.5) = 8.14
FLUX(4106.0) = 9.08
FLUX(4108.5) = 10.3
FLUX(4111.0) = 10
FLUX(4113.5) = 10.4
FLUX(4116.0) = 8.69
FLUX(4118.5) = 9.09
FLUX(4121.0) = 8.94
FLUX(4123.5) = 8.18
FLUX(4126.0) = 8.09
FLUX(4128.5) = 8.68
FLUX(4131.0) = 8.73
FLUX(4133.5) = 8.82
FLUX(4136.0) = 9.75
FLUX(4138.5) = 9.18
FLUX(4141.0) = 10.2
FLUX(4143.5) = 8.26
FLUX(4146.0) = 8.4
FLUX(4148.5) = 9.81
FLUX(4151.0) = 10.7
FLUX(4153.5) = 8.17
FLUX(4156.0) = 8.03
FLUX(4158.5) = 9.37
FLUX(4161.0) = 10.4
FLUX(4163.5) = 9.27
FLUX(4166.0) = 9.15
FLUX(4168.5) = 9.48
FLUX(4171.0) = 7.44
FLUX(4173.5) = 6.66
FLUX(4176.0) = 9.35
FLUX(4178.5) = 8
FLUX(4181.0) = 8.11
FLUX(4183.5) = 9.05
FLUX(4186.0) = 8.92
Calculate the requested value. 0.46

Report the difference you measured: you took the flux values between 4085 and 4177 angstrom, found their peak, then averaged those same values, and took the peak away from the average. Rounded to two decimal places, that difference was -1.70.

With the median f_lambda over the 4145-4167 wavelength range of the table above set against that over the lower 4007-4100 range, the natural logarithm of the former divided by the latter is 0.02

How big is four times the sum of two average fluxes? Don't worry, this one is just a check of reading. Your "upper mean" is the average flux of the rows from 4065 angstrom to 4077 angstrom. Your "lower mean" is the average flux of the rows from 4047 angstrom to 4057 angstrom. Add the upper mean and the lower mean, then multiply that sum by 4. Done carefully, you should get 72.9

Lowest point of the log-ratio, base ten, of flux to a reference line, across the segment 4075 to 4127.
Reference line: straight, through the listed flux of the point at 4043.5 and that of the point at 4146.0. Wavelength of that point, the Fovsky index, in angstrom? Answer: 4101.0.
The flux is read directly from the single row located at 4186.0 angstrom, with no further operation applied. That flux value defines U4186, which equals 8.92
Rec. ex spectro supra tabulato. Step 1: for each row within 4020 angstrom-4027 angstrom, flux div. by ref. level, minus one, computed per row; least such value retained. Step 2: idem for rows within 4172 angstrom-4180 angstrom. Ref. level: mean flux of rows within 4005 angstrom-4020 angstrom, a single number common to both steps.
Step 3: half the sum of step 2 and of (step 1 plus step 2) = -0.26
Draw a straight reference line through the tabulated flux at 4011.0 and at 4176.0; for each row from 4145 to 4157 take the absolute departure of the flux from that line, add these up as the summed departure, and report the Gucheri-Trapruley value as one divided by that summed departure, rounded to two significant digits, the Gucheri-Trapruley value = 0.19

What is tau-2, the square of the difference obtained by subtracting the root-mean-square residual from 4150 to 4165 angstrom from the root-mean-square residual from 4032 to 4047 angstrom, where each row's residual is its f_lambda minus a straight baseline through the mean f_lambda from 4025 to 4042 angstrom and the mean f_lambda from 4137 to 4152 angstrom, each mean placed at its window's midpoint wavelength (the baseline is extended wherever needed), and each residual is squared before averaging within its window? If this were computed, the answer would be 0.84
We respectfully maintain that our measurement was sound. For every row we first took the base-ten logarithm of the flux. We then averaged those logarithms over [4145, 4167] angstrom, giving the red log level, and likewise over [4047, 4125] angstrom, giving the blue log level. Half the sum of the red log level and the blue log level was 0.961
